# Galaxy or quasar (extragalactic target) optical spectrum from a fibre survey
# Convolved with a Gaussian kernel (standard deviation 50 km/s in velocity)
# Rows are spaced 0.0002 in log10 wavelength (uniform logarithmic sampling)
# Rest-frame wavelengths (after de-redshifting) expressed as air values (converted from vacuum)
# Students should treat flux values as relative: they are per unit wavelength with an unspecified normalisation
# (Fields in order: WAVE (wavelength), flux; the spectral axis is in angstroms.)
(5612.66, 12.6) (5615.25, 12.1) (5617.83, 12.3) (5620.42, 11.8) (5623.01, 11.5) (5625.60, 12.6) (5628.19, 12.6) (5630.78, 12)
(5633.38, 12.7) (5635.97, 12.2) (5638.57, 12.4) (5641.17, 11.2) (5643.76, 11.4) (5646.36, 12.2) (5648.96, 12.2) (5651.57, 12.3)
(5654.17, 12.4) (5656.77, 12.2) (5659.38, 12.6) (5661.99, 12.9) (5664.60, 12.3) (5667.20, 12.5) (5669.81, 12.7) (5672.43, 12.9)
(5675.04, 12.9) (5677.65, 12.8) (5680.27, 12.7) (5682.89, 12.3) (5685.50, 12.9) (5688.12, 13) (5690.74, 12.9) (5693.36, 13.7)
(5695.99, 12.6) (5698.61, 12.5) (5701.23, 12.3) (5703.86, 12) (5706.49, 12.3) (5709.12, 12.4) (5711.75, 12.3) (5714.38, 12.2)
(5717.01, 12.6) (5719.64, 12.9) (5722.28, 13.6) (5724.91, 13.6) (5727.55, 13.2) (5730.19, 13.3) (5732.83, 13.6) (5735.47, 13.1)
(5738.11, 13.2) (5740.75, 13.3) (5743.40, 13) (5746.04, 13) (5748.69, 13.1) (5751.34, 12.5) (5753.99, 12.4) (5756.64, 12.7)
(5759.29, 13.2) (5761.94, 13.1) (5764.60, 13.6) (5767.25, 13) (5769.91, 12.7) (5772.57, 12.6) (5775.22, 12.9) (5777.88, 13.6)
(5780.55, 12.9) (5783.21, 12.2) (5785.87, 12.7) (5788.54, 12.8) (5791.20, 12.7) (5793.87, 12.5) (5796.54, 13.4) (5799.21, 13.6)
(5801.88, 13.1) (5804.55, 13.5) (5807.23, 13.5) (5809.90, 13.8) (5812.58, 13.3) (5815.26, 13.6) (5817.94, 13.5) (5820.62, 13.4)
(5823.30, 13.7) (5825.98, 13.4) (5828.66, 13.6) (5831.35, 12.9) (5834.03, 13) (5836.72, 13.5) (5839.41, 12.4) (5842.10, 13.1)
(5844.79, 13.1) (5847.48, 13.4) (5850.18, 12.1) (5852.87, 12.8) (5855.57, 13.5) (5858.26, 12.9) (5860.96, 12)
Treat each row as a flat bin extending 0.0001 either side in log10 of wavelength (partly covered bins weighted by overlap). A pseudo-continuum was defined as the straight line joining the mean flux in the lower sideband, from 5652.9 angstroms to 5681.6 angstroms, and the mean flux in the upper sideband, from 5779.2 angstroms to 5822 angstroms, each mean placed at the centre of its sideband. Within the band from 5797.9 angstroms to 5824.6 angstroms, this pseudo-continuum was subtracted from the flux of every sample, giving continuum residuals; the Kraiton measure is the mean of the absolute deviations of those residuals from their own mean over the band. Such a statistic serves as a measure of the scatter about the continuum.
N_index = 0.15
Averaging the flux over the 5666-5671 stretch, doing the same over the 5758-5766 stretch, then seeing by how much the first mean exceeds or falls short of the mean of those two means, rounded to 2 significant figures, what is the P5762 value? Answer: -0.35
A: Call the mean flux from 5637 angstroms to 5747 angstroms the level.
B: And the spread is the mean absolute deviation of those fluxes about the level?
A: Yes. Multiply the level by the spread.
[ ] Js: 5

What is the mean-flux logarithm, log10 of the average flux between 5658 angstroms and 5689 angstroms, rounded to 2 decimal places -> 1.10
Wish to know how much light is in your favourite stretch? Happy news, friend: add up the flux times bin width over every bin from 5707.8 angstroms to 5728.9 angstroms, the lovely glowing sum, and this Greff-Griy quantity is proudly 271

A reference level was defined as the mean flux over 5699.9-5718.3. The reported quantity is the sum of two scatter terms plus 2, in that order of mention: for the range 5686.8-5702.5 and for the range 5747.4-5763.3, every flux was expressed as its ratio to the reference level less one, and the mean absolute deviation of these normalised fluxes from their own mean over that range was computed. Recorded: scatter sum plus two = 2.05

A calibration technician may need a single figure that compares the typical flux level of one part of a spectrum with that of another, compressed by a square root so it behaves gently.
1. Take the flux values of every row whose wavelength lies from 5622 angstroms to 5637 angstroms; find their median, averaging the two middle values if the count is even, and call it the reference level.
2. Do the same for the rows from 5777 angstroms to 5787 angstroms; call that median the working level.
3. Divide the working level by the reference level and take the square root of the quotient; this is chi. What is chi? 1.016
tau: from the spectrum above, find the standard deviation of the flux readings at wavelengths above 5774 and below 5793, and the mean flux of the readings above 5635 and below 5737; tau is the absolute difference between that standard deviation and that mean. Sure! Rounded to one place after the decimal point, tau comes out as 12.2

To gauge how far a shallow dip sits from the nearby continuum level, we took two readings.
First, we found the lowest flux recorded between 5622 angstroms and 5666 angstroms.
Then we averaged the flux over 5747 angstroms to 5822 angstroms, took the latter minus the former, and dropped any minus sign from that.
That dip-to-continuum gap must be 1.87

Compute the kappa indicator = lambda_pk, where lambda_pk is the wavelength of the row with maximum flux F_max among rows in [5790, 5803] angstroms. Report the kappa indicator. 5799.21 angstroms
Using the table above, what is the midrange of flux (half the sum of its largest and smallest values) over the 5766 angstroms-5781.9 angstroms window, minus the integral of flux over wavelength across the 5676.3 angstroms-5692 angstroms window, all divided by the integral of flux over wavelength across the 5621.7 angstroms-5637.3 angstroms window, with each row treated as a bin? -1.0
